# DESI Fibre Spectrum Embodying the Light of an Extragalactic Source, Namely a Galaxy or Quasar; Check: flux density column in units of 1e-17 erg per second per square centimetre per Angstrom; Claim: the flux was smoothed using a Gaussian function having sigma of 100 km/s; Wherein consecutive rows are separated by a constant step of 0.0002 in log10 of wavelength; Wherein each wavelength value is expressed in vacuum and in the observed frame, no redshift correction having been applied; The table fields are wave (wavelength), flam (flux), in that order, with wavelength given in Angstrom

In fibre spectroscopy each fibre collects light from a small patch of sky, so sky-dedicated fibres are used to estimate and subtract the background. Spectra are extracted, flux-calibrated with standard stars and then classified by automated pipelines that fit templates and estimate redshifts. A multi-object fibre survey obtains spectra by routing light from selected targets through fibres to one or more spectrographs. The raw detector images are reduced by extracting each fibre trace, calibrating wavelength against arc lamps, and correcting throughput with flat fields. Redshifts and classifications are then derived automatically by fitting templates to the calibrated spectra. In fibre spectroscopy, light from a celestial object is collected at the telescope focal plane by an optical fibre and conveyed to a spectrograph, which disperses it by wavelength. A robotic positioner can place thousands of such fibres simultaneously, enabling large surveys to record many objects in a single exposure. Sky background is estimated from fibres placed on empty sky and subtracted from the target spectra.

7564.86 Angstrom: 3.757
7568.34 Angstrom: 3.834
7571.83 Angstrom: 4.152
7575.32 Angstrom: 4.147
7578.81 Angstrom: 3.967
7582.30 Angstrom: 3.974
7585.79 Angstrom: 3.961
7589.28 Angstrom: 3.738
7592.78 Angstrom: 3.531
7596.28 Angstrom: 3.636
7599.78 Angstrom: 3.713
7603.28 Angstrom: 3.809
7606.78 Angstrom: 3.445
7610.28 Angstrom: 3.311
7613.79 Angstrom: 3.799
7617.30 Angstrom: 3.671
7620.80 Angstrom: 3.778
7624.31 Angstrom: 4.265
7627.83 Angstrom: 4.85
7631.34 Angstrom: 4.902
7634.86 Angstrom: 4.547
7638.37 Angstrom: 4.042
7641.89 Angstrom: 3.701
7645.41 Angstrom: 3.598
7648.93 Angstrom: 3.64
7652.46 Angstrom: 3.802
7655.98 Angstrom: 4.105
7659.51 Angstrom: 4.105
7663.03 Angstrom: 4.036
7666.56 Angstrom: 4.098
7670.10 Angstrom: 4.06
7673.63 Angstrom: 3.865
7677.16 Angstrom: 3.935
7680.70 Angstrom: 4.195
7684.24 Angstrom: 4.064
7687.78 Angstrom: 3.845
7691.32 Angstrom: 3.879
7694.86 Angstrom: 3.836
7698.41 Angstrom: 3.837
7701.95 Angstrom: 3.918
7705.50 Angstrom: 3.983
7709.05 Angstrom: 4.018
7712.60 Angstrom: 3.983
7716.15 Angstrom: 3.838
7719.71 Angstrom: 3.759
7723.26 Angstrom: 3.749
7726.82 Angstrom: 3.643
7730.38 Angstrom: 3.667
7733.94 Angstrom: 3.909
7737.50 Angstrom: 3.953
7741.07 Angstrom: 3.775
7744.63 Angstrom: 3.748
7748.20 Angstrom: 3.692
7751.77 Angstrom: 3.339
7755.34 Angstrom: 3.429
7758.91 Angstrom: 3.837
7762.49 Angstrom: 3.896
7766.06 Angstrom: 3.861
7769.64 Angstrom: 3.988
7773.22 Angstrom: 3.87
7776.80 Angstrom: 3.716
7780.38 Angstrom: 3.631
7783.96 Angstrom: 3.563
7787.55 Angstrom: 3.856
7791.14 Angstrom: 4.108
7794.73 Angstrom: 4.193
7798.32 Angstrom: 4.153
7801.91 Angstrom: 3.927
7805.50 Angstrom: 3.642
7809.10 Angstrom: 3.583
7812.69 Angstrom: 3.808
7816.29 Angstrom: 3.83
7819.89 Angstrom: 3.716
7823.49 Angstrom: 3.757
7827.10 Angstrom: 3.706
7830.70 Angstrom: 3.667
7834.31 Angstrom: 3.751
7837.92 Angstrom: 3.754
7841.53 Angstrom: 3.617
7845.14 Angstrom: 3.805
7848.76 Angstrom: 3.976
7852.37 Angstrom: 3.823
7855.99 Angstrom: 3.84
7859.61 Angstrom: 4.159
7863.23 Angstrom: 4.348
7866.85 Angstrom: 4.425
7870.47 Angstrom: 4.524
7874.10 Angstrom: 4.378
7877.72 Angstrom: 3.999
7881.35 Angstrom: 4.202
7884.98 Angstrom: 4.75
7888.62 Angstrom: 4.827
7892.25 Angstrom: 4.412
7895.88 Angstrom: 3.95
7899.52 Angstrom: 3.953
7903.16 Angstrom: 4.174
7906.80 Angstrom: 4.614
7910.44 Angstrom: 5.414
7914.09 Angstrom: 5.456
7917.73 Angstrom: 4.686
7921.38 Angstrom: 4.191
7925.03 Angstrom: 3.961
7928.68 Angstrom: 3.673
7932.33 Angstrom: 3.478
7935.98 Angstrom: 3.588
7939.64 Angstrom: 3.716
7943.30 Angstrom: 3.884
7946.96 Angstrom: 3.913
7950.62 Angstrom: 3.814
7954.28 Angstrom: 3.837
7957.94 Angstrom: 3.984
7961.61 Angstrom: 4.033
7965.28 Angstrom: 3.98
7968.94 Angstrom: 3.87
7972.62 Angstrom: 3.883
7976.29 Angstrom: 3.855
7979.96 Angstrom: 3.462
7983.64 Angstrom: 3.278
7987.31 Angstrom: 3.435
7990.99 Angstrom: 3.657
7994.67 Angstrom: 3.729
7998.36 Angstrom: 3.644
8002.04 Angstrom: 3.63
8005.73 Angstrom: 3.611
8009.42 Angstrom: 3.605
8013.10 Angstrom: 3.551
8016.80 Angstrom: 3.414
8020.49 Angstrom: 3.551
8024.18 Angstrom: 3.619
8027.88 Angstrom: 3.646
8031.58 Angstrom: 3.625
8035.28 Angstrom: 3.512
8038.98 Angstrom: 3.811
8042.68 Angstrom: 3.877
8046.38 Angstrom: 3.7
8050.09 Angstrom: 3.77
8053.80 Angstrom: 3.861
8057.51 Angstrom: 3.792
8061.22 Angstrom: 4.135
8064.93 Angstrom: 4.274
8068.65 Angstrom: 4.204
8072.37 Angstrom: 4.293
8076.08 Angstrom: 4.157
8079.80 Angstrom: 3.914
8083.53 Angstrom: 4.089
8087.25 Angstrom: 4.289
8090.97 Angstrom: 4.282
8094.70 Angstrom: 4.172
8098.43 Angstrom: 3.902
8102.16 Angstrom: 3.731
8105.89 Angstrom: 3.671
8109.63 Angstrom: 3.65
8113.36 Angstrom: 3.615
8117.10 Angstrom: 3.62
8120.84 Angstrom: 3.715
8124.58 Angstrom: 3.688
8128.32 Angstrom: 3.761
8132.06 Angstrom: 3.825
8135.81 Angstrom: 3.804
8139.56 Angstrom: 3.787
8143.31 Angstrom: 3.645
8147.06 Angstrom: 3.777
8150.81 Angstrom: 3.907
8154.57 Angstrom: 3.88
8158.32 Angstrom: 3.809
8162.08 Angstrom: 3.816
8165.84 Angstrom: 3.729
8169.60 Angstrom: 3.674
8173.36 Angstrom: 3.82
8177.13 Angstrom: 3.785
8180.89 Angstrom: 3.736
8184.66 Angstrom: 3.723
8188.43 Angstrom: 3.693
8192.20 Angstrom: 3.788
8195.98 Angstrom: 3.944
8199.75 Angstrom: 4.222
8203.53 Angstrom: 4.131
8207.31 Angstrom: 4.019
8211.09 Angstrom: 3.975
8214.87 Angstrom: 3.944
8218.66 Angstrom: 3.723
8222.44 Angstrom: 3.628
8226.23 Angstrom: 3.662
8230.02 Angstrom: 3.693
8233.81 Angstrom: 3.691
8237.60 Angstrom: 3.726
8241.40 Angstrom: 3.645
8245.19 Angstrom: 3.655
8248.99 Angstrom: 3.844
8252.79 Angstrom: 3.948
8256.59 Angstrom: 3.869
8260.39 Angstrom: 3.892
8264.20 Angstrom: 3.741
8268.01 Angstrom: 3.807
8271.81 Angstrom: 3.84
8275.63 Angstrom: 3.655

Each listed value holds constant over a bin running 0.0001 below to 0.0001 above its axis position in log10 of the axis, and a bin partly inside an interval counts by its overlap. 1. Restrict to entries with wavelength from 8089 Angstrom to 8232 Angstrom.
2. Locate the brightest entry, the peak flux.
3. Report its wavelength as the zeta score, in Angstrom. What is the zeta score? 8090.97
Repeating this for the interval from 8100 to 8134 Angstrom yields 8132.06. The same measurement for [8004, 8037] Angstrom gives 8027.88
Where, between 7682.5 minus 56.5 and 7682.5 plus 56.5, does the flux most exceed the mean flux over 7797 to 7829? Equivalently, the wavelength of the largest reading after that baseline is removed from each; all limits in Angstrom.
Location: 7631.34 Angstrom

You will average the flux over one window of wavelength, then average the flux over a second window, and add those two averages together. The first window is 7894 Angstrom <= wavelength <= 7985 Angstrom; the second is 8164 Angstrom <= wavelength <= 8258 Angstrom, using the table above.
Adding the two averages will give 7.84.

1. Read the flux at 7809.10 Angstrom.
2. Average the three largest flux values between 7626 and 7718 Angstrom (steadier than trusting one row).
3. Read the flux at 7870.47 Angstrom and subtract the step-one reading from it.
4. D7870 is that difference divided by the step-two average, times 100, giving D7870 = 19.7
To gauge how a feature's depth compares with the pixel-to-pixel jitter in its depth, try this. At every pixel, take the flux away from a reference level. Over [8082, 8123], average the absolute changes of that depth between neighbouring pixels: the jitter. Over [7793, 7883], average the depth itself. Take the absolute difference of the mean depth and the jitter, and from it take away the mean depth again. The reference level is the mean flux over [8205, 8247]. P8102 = 0.46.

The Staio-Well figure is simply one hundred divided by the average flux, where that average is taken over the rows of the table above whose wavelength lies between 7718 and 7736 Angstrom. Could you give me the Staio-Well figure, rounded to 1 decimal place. 26.7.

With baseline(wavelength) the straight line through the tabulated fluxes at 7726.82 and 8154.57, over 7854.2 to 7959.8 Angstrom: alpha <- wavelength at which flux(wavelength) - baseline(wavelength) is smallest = 7932.33 Angstrom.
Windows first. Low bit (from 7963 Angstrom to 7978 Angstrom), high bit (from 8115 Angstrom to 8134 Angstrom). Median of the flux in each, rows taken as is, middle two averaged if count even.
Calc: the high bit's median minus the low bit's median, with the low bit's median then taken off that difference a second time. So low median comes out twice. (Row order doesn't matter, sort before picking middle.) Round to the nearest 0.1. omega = -4.0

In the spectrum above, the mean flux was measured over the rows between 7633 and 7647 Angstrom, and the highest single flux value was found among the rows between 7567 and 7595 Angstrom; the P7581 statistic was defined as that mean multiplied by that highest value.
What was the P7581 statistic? 16.5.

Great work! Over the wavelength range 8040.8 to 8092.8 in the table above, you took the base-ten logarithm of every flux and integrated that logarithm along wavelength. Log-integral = 31.5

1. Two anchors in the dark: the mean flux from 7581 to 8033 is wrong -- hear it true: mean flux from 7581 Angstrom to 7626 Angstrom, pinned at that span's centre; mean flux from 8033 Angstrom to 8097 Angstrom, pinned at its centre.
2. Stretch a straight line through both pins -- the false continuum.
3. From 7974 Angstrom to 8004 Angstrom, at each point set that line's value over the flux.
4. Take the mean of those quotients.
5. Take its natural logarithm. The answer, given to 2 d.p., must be 0.10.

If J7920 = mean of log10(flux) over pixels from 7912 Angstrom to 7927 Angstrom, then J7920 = 0.66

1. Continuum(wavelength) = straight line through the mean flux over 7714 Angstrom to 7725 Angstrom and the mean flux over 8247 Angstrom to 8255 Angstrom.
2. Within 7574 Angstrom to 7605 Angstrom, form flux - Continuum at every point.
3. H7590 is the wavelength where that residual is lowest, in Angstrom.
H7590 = 7592.78 Angstrom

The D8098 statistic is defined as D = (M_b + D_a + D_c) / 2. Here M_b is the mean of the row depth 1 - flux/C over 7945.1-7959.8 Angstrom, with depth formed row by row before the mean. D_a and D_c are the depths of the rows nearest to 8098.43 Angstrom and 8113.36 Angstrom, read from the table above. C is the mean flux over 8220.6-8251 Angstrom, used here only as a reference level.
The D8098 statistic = -0.04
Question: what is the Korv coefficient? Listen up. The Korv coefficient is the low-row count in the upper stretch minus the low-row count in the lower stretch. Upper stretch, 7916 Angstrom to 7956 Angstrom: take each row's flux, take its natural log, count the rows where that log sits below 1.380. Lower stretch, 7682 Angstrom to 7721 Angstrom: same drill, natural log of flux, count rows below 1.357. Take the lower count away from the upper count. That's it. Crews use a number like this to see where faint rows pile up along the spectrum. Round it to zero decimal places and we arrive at 3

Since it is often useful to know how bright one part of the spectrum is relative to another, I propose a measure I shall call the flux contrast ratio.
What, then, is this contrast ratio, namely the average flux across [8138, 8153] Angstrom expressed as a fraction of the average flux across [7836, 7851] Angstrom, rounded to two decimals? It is 1.00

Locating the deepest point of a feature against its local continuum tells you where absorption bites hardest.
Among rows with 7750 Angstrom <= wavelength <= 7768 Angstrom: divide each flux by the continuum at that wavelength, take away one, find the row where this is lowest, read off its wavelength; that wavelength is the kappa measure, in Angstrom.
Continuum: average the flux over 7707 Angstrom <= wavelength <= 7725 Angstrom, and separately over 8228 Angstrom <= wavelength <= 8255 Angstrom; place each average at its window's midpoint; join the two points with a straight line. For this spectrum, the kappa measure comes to 7751.77 Angstrom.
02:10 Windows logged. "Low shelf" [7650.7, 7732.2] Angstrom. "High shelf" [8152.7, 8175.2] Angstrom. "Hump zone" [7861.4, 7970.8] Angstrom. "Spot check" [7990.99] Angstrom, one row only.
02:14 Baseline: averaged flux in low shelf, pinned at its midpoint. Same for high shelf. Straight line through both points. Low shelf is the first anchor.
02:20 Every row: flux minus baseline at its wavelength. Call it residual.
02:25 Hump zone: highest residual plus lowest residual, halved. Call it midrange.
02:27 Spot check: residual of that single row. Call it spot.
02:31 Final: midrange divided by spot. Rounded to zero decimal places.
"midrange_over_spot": -3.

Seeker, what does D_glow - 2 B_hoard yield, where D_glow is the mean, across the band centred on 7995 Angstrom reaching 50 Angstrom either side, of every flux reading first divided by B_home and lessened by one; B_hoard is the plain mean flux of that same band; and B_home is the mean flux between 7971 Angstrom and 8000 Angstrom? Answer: -7.4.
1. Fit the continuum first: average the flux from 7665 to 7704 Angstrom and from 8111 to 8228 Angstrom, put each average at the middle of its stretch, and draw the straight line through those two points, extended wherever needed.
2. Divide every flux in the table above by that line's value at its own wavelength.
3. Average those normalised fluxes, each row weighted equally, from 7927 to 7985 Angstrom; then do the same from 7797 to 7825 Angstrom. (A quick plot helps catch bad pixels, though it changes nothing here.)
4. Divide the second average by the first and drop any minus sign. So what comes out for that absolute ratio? 1.00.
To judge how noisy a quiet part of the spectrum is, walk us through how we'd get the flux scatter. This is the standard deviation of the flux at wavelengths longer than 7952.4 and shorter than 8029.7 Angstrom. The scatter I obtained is 0.20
